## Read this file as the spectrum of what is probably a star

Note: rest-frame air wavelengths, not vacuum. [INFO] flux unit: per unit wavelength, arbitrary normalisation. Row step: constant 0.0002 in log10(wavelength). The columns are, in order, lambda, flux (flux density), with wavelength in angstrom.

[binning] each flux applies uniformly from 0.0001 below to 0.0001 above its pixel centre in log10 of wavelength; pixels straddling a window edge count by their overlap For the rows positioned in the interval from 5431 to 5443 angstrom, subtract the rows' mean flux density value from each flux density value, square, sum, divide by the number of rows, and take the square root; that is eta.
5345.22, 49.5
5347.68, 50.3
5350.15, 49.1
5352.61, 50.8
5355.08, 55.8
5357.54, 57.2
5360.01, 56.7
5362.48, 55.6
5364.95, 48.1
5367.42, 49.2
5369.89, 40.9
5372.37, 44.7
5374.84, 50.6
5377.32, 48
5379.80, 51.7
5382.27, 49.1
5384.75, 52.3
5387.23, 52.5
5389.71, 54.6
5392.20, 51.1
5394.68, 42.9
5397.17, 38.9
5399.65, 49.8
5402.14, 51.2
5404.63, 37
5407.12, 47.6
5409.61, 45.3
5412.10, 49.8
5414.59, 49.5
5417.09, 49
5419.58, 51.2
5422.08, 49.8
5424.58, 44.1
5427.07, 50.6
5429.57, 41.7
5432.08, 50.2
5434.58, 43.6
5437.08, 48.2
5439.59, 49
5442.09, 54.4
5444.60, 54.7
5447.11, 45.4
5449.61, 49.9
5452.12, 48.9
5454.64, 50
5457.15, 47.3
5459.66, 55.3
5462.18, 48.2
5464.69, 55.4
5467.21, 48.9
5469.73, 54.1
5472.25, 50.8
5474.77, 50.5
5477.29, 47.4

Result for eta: 3.47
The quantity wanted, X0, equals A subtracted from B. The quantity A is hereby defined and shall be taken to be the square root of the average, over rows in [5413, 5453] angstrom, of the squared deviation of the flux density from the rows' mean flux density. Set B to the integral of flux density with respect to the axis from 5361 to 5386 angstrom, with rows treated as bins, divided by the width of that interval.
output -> 45.6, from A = 3.5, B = 49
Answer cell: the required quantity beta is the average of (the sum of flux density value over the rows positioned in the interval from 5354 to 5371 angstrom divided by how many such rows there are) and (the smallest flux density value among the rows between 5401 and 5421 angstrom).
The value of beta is 44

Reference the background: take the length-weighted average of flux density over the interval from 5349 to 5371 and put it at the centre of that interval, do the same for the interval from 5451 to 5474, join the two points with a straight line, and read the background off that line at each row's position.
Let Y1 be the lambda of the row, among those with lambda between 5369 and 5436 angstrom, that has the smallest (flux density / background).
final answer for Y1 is 5404.63 angstrom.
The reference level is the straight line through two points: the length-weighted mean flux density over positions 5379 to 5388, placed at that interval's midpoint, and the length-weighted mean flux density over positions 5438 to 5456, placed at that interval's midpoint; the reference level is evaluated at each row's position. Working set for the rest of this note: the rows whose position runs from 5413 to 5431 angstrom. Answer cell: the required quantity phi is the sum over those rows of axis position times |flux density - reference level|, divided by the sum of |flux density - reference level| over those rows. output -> 5425.2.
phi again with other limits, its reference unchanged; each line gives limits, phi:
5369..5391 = 5375.9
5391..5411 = 5401.4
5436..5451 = 5443.4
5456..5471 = 5463.3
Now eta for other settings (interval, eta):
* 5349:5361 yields 3.32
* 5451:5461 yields 3.00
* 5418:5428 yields 2.83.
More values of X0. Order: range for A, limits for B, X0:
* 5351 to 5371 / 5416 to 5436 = 42.2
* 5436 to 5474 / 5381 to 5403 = 46.0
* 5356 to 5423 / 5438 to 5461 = 45.6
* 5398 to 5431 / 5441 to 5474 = 46.9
